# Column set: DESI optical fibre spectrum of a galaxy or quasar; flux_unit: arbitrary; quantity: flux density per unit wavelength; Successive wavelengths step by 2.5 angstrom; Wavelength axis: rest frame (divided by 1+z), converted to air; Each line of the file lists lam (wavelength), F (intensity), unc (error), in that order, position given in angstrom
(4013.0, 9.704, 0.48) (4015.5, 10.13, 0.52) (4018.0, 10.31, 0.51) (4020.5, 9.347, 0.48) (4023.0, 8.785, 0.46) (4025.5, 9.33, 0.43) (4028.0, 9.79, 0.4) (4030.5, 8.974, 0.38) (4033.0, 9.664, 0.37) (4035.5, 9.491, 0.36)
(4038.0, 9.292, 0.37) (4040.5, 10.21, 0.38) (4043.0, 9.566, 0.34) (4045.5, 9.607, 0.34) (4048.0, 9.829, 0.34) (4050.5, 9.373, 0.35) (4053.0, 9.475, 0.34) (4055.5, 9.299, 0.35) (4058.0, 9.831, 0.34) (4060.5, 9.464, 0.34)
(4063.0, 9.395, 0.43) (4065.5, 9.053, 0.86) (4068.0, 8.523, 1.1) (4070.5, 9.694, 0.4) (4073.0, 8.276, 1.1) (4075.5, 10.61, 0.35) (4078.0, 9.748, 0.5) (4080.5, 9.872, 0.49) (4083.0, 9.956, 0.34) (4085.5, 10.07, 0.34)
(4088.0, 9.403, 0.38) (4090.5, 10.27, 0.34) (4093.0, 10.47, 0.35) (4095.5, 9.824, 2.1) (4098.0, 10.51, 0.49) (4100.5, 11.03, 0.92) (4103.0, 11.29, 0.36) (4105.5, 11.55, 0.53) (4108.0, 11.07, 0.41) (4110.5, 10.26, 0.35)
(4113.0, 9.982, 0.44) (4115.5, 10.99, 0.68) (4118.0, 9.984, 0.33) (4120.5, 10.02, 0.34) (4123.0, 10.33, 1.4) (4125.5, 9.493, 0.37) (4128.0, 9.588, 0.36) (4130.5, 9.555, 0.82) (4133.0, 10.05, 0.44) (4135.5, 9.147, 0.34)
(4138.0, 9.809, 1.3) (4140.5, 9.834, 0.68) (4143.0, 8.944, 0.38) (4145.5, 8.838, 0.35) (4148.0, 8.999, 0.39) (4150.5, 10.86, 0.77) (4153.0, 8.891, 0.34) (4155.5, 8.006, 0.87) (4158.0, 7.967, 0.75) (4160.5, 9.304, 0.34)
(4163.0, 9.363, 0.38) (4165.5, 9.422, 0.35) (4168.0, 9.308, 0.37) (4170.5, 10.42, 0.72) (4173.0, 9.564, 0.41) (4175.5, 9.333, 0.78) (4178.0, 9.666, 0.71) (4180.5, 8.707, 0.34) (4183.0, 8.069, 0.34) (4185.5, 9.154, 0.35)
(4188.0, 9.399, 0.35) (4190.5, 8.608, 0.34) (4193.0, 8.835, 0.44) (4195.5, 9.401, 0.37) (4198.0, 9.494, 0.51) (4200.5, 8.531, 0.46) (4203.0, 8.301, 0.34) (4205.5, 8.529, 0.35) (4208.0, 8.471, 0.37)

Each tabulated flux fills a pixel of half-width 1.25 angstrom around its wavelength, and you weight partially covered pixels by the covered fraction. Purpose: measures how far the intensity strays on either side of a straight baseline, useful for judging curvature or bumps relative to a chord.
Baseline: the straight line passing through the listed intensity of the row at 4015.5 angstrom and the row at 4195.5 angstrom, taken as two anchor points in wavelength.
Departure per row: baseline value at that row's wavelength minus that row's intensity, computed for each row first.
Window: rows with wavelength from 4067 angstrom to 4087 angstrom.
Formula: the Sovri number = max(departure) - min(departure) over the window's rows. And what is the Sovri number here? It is 2.3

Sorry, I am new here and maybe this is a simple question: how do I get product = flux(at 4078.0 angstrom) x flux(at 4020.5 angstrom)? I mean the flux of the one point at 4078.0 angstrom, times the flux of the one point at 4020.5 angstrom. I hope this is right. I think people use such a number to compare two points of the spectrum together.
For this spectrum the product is 91.1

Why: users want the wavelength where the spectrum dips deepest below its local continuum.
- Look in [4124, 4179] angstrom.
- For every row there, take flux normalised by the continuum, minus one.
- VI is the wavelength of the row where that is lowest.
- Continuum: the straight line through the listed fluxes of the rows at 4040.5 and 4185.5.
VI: 4158.0 angstrom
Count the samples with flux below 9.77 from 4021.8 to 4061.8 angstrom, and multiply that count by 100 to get 1200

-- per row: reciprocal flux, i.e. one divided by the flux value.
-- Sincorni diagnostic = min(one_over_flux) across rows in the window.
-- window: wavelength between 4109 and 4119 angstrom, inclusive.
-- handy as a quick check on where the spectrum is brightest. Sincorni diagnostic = 0.0910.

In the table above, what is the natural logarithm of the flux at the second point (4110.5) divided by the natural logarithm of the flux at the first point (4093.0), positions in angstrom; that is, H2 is 0.99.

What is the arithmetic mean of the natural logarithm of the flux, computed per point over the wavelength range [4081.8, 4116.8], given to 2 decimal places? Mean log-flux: 2.35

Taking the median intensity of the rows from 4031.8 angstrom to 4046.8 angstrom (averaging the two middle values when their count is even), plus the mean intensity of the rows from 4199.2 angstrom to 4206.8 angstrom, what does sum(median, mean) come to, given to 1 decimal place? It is 18.0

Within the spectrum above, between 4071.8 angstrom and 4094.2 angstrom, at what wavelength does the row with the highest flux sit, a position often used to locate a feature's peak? 4075.5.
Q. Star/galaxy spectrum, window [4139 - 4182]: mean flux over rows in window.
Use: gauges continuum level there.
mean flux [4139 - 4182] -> 9.3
